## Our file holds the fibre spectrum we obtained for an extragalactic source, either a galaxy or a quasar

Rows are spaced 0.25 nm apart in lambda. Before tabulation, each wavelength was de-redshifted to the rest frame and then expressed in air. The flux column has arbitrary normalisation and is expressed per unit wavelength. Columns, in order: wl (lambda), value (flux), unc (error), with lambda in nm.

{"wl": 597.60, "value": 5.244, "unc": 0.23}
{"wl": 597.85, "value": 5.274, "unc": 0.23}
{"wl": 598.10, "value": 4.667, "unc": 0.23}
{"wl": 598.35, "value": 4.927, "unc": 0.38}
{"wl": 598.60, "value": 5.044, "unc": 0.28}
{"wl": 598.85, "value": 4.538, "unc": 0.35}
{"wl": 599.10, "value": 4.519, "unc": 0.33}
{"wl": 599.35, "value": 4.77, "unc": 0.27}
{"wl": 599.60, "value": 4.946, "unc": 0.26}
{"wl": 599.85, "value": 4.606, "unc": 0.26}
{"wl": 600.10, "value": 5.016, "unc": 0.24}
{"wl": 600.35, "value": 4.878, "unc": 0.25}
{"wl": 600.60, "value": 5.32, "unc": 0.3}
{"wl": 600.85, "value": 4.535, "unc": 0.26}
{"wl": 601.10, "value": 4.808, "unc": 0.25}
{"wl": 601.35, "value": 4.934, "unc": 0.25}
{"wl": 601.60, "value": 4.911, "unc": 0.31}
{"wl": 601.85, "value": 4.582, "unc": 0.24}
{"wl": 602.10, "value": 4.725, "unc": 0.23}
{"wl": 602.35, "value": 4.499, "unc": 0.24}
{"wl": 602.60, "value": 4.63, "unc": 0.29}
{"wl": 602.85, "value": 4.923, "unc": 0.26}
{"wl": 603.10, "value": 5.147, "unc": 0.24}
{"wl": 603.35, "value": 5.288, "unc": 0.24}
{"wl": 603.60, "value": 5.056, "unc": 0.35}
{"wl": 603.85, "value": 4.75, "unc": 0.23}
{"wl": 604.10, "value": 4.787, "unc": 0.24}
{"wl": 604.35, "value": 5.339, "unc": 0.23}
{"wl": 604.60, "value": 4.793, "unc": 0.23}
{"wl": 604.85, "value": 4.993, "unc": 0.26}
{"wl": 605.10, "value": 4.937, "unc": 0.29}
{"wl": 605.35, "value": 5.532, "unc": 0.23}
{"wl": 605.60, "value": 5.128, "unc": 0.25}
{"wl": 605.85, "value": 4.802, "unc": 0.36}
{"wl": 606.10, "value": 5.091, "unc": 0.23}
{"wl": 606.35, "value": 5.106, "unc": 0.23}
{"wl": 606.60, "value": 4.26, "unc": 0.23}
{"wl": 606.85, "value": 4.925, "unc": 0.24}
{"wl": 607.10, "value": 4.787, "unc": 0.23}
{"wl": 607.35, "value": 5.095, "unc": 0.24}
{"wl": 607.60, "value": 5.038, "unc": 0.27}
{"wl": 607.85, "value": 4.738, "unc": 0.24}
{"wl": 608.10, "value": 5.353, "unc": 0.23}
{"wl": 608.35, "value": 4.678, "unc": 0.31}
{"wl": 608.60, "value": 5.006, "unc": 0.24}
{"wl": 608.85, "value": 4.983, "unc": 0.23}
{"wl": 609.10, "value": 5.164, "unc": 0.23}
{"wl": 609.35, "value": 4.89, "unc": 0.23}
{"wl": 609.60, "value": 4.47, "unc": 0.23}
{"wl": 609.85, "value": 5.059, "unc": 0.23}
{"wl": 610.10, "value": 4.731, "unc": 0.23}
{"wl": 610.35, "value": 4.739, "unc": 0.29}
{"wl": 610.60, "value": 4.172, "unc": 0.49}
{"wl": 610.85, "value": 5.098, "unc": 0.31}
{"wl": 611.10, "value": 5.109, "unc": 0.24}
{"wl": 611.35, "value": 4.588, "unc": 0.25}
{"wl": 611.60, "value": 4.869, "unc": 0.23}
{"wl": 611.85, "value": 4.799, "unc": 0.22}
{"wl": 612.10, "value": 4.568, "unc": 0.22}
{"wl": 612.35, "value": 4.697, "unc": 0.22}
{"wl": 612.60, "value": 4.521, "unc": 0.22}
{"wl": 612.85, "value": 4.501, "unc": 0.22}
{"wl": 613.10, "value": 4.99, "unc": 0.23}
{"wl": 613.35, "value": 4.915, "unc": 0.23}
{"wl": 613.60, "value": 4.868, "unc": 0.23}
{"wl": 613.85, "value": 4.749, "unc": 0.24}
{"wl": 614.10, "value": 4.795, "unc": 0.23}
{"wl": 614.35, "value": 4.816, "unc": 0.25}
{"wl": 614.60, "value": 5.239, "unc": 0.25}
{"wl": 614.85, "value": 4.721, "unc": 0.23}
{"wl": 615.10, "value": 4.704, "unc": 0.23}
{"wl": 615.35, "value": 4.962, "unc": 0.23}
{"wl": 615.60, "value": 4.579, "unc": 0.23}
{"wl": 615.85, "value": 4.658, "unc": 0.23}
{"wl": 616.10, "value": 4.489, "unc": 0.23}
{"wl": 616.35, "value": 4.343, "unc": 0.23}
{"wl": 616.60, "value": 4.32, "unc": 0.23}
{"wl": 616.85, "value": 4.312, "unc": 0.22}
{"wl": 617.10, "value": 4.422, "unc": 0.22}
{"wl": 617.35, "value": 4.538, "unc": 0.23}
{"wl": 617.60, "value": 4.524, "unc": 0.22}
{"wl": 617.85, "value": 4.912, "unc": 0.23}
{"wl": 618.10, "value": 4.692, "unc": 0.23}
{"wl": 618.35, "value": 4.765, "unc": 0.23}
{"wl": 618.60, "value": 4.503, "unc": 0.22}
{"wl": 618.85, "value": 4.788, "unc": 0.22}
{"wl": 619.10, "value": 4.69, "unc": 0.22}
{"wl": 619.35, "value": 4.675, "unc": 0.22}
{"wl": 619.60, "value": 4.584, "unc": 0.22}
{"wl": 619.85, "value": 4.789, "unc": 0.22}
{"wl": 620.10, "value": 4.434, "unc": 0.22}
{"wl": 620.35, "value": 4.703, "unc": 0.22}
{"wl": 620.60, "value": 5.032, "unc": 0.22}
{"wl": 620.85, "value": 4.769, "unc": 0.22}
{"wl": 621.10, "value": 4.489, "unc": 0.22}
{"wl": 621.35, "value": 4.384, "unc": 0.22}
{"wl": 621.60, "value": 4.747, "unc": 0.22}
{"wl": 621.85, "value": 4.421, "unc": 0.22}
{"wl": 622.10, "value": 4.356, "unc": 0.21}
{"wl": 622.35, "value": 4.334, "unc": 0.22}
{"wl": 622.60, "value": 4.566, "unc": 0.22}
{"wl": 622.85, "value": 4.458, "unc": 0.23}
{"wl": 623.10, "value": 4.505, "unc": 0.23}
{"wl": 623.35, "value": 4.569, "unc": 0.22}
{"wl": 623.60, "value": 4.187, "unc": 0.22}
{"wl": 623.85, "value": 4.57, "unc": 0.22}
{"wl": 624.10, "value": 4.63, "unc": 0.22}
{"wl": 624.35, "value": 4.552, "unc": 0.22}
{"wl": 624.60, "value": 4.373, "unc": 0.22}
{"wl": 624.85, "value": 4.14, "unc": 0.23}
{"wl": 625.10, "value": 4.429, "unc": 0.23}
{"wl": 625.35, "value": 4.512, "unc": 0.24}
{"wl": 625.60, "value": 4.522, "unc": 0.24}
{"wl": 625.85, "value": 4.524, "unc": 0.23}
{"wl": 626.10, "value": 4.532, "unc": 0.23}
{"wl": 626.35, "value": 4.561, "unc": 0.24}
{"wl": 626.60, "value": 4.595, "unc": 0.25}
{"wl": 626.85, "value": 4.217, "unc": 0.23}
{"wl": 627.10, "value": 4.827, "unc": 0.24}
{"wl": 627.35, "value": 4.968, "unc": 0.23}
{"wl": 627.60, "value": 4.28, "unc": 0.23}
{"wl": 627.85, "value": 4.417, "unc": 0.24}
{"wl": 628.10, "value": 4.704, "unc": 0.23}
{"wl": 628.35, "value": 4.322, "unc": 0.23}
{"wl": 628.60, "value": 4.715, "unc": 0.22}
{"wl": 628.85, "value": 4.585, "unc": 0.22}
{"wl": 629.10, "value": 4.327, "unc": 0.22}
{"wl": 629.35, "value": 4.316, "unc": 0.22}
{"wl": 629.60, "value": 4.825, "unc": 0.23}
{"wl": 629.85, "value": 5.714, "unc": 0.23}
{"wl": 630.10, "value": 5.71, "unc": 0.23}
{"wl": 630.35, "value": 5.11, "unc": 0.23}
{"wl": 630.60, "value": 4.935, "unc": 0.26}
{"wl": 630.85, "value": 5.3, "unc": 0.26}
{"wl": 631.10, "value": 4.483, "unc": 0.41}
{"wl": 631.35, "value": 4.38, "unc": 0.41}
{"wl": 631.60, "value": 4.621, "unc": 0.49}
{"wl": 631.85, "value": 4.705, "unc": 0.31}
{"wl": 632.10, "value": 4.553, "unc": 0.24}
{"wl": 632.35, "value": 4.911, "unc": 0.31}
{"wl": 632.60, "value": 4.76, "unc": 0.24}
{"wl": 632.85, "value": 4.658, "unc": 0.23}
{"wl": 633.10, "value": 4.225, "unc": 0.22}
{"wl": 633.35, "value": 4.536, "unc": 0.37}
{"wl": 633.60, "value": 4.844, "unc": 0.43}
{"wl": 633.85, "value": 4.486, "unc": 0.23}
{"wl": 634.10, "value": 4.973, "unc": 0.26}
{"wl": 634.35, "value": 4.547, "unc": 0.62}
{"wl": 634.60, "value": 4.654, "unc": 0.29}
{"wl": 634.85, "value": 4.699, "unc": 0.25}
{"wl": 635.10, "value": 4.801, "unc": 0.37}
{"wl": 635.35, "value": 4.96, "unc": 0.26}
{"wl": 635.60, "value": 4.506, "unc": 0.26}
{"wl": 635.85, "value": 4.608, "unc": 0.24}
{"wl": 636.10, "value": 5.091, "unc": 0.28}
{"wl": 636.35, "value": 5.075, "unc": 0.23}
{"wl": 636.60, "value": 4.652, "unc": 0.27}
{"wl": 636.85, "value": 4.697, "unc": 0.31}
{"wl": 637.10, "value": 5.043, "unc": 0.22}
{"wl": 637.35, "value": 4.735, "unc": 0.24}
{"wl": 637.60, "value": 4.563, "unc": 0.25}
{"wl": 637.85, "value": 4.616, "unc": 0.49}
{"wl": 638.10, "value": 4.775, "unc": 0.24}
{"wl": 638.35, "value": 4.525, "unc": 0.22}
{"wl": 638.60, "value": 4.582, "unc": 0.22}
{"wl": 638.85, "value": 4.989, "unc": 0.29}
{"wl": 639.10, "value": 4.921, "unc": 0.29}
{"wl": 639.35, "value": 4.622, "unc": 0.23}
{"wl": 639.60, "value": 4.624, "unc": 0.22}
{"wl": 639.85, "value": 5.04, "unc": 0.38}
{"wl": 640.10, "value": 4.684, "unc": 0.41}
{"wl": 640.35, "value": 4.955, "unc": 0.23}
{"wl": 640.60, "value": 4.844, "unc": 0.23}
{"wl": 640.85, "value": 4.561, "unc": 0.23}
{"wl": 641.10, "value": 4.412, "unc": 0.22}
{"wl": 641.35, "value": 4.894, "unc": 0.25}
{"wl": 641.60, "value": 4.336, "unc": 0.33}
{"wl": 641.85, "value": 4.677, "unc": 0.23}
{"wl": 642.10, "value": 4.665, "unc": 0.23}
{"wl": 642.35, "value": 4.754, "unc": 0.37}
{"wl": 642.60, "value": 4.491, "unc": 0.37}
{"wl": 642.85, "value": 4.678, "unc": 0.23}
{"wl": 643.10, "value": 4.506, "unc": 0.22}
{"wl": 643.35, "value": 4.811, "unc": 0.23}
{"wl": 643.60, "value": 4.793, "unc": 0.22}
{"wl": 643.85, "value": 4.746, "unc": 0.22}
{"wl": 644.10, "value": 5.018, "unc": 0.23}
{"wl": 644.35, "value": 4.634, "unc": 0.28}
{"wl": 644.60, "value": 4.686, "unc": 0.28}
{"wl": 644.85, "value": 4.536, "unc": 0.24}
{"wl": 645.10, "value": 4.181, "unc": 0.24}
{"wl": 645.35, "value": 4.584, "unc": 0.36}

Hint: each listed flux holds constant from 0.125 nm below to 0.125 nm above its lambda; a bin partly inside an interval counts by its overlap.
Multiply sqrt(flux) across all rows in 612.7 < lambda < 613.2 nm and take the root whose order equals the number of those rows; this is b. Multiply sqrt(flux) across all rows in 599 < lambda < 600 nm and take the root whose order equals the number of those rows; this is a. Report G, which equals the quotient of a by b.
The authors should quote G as 1.00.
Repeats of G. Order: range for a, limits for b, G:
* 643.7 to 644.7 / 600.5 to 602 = 0.99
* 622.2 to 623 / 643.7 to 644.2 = 0.96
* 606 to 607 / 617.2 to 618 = 1.02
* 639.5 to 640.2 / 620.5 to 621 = 0.99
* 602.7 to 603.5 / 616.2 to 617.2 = 1.08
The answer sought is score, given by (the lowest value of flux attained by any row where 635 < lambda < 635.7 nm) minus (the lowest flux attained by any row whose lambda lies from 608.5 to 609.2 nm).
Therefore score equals -0.48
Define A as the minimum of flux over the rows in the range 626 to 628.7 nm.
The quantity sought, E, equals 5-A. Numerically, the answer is 0.78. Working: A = 4.217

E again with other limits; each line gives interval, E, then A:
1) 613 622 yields 0.69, 4.312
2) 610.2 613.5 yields 0.83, 4.172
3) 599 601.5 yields 0.48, 4.519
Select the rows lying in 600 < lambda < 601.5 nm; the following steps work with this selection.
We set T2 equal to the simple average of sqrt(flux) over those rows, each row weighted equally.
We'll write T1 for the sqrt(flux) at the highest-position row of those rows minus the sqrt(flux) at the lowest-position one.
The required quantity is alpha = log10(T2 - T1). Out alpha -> 0.349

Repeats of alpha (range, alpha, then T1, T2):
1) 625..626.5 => 0.321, 0.03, 2.12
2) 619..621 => 0.333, 0.02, 2.17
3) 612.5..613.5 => 0.319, 0.09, 2.17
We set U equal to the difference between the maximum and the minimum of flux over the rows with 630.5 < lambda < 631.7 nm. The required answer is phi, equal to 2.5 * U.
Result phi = 2.3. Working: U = 0.9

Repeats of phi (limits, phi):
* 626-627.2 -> 1.5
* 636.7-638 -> 1.2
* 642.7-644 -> 0.8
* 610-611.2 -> 2.3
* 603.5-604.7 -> 1.5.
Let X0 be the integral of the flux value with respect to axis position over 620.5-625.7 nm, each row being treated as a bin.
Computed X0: 23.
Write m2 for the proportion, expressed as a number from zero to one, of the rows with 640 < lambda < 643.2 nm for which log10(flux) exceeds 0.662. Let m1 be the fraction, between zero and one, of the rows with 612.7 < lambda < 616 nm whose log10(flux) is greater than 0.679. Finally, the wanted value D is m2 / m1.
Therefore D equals 1.1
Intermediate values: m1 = 0.54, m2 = 0.62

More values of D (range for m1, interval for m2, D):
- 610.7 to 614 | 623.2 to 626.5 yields 0.1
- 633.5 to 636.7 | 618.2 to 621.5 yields 1.3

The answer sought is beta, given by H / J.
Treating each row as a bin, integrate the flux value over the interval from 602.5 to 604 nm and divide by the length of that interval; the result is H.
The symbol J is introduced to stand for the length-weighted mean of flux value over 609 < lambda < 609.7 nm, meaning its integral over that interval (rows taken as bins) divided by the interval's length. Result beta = 1.03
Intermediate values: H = 4.97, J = 4.84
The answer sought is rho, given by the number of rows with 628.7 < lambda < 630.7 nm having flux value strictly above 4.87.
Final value 4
